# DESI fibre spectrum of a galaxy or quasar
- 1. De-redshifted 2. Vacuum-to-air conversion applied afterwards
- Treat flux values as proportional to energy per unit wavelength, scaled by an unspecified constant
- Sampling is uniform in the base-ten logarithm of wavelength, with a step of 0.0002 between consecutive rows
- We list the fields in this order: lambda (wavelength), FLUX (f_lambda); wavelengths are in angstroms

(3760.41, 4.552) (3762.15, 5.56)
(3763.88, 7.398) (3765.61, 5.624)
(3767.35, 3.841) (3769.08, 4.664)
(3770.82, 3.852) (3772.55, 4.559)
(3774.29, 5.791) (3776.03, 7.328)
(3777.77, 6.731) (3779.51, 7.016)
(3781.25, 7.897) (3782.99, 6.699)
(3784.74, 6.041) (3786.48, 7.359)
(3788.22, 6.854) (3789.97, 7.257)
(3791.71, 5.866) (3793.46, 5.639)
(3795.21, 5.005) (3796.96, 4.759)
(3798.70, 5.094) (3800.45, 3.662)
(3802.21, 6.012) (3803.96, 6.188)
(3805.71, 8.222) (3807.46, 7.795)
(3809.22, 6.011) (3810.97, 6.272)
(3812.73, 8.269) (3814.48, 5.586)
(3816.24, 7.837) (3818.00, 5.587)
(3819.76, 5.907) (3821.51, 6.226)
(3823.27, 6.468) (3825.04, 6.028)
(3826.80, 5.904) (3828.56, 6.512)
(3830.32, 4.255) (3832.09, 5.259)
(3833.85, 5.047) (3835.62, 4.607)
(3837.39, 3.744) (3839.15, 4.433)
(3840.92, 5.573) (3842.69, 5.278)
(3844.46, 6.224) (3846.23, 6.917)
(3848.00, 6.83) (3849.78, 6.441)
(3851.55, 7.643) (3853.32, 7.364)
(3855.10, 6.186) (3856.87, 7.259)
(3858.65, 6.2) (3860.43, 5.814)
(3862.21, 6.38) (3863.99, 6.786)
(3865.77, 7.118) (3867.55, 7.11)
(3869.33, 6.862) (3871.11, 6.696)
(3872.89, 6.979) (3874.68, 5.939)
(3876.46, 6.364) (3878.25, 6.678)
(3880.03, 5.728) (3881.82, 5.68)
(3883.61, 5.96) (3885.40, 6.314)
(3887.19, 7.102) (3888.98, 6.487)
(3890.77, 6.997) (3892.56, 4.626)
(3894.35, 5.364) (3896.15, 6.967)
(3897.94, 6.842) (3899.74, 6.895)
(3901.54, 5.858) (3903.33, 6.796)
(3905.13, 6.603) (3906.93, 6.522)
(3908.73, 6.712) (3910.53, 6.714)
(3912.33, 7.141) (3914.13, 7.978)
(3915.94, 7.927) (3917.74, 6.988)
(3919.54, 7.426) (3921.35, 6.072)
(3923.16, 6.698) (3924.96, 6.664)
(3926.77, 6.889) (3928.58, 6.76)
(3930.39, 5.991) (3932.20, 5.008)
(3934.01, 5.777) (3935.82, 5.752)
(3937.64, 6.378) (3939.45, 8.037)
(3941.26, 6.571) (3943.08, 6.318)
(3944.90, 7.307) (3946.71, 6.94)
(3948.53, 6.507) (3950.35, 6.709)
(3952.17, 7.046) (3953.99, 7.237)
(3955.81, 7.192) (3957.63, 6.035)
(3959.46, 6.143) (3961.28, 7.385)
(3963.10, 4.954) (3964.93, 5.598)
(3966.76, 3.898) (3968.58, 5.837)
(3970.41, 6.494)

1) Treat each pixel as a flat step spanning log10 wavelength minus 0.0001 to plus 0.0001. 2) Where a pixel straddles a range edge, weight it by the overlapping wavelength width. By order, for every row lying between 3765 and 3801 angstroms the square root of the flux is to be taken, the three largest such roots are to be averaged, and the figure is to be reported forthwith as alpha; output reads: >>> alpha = 2.74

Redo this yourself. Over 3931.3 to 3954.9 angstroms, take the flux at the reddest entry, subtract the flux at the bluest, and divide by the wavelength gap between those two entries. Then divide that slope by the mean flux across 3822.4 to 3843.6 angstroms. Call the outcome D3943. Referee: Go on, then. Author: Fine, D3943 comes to 0.019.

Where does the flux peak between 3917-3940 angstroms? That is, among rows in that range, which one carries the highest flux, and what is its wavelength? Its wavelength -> 3939.45 angstroms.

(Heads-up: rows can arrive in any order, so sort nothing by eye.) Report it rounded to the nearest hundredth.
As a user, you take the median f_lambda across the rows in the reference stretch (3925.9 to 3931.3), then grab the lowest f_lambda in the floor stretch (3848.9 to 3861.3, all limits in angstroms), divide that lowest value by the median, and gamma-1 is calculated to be 0.86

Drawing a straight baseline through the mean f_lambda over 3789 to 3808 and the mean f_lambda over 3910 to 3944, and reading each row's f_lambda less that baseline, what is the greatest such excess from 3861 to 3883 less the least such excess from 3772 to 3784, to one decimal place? 2.0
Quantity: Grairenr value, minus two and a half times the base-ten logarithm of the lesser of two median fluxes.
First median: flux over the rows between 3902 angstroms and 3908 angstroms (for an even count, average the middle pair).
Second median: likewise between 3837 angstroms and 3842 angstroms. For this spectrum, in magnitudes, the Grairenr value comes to -1.62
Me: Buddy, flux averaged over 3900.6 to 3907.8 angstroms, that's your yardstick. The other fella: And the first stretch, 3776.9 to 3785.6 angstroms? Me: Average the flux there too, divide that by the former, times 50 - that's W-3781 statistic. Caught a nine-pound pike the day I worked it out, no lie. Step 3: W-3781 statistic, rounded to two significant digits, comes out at 53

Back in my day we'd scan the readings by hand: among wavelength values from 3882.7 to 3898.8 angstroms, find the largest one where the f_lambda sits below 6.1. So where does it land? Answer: 3894.35 angstroms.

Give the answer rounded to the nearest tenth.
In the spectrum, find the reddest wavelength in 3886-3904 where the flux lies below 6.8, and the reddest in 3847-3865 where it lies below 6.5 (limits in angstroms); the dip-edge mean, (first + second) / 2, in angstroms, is 3882.8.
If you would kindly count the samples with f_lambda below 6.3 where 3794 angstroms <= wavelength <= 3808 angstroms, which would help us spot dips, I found 6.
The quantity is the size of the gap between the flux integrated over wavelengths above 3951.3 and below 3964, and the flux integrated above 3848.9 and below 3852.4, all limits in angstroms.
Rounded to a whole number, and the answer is 59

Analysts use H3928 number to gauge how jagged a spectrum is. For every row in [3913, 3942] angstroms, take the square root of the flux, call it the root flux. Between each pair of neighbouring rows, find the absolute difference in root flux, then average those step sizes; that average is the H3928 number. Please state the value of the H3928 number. 0.13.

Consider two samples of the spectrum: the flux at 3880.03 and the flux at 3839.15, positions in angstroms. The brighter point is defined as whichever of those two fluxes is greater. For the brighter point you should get 5.7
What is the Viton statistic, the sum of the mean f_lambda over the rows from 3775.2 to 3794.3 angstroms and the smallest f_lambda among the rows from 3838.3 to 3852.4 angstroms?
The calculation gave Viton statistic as 11.2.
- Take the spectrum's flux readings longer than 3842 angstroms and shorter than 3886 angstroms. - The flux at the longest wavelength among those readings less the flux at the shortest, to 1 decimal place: 1.0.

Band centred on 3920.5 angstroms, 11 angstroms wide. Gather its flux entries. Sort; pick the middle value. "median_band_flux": 6.84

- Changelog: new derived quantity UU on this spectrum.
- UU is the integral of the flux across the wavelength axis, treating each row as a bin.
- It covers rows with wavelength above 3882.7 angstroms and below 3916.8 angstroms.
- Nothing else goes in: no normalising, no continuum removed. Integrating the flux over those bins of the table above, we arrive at 226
